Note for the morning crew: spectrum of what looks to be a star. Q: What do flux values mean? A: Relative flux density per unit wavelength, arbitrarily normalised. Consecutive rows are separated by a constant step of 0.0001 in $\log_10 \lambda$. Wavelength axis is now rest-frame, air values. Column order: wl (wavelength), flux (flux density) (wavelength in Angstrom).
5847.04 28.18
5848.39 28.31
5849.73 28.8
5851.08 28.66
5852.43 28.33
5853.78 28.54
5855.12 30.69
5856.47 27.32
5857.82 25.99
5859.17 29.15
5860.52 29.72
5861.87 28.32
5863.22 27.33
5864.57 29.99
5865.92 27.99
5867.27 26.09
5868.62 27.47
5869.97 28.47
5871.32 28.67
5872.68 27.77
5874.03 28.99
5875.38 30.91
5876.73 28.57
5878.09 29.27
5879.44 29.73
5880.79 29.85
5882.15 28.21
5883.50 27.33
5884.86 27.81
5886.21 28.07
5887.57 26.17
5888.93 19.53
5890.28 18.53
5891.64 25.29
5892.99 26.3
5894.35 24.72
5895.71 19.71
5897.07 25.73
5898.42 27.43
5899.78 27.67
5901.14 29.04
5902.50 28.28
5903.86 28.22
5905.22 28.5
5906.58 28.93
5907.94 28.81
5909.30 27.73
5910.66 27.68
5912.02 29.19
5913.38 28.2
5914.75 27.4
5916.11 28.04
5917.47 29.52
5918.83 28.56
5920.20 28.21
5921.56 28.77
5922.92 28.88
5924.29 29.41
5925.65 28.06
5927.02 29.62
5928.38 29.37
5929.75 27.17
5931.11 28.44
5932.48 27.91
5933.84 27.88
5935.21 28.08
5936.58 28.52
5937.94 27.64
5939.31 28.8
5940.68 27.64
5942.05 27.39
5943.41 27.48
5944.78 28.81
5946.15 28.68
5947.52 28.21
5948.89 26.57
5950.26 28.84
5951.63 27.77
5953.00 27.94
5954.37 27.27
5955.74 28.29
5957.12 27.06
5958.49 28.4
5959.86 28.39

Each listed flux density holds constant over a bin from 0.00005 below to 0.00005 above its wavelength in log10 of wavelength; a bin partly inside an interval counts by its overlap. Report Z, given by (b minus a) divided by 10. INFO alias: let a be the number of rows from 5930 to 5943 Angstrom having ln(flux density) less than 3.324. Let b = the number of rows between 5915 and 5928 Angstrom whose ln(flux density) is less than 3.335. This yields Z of -0.1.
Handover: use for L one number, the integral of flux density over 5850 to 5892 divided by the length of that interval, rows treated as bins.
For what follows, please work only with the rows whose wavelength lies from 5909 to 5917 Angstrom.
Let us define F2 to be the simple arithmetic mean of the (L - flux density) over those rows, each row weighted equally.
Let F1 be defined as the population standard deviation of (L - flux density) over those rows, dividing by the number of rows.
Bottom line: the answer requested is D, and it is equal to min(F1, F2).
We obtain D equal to -0.32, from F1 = 0.6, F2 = -0.32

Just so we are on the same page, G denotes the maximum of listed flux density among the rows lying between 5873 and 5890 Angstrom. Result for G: 30.91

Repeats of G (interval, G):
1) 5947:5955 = 28.84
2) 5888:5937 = 29.62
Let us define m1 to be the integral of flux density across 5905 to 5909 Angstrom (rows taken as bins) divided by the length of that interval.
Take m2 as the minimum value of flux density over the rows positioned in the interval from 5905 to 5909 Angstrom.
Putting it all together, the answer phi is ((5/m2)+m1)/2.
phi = 14.4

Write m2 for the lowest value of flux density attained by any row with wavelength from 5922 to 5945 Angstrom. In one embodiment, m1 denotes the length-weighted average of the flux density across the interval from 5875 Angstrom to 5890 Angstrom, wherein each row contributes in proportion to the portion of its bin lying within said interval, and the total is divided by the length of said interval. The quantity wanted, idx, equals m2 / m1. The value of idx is 0.989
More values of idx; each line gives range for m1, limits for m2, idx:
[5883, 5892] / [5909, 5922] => 1.115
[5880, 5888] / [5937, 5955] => 0.950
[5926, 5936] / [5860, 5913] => 0.654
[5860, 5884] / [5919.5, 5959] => 0.929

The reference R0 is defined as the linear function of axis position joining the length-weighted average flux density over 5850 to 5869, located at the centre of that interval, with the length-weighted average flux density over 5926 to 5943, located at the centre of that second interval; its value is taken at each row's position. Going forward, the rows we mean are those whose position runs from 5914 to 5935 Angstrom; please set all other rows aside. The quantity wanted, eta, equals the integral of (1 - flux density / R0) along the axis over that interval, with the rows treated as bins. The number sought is -0.20 Angstrom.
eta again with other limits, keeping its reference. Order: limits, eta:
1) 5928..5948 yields 0.06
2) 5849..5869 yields -0.02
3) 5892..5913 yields 0.78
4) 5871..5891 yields 0.70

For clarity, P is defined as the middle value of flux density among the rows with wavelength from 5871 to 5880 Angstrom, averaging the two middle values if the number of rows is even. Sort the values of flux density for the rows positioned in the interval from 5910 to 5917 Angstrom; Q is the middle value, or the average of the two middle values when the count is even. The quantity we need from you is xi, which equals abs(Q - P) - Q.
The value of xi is -27.1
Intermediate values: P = 29.0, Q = 28.0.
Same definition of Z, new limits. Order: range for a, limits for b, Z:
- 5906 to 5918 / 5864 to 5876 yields 0.1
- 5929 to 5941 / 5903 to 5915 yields 0.0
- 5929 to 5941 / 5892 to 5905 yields 0.3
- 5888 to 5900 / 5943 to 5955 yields -0.4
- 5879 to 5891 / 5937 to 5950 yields 0.1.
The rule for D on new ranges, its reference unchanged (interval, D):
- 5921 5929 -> -1.29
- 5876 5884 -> -1.10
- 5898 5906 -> -0.47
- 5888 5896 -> 3.15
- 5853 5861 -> -0.84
